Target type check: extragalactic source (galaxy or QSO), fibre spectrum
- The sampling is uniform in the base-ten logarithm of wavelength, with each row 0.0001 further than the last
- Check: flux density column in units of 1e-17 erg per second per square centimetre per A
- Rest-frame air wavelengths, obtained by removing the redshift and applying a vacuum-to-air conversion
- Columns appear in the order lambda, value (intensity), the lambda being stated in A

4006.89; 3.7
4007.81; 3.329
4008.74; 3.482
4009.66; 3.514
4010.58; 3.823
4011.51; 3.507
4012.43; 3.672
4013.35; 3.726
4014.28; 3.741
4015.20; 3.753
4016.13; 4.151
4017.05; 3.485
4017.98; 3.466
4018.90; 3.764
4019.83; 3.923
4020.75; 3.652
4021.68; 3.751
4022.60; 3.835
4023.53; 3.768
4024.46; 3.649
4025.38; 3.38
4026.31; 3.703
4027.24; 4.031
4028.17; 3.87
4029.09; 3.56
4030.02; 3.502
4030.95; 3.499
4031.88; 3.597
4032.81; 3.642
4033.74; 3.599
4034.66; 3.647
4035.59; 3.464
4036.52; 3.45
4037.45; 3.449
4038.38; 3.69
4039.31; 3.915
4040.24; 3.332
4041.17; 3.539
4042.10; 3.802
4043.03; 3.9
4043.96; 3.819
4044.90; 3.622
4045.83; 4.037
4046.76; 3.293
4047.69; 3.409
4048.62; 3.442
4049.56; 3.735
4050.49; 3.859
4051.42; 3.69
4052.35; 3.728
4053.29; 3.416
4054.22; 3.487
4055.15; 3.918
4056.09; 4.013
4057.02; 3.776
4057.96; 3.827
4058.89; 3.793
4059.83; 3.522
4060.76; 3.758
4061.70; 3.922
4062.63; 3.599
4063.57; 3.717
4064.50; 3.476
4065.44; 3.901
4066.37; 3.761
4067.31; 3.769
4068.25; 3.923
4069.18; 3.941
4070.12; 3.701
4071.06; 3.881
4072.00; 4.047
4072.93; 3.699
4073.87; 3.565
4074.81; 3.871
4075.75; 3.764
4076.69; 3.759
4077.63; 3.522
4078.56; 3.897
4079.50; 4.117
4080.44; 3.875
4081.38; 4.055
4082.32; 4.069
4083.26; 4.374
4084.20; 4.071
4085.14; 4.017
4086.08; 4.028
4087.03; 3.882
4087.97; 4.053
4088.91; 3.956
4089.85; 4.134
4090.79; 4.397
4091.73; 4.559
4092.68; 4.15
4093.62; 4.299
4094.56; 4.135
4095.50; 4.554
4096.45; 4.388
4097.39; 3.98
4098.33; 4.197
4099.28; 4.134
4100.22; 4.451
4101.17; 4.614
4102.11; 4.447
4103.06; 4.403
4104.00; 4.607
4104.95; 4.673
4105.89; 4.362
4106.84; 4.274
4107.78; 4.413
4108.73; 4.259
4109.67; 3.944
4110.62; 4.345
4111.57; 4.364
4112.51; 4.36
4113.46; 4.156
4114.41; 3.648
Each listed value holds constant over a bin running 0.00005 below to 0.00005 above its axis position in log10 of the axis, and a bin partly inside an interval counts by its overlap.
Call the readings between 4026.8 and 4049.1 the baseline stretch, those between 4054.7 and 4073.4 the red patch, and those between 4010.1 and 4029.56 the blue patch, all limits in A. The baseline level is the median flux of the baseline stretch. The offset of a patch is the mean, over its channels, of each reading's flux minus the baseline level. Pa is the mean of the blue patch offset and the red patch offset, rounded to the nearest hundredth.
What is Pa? 0.16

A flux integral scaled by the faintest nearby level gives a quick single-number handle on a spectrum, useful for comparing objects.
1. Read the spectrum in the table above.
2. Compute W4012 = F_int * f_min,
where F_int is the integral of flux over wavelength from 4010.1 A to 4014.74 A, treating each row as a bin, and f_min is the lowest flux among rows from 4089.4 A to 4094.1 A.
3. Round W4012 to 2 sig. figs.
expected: 71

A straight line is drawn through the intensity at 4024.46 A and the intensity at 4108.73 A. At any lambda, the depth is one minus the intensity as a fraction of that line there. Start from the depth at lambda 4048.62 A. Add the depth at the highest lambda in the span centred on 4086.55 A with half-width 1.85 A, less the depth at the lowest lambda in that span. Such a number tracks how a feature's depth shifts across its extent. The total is 0.10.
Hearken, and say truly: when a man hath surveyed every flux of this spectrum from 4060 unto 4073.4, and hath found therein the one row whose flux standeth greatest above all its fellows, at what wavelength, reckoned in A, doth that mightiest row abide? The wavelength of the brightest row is 4072.00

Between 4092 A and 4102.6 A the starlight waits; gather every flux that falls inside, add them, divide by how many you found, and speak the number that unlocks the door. 4.3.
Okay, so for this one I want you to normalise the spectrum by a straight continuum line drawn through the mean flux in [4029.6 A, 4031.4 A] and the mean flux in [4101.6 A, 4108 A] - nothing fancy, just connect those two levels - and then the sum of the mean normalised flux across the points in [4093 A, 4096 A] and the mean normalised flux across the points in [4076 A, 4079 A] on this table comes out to 1.91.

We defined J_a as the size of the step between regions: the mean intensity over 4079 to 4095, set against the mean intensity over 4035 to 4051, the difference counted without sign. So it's 0.49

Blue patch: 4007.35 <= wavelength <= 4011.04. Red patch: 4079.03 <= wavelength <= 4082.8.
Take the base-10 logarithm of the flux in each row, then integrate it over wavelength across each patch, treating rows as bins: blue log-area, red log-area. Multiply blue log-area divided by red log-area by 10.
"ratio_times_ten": 8.9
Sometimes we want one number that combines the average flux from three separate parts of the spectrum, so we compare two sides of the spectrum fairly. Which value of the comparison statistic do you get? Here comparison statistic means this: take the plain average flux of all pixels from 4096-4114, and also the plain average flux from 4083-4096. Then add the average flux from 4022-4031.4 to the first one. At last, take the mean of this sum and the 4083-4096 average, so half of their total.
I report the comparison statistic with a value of 6.10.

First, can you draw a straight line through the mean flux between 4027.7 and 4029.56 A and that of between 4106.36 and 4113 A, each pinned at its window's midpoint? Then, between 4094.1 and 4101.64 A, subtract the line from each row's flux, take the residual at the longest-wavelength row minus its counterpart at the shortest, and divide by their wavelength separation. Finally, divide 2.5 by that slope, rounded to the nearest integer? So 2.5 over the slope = 38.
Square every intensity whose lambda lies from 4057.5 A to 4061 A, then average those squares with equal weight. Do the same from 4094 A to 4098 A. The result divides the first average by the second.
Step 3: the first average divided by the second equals 0.76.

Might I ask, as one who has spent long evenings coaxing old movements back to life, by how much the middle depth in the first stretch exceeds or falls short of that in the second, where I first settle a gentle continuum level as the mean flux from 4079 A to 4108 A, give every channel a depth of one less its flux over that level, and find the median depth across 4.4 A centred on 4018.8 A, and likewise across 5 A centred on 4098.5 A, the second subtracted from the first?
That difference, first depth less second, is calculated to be 0.128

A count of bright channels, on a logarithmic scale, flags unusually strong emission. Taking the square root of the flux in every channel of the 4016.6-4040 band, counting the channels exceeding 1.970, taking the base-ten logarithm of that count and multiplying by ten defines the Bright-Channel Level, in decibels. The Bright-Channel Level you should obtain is 4.8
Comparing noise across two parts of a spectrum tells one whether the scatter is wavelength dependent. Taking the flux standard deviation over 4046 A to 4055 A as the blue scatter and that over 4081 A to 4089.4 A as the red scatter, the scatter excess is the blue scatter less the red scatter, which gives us 0.06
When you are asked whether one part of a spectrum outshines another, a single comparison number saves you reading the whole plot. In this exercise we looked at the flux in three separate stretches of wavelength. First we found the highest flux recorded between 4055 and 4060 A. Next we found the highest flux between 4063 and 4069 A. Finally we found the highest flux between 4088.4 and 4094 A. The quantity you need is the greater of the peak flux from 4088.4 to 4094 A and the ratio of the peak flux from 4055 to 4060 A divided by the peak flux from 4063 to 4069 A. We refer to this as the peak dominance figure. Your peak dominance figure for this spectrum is 4.56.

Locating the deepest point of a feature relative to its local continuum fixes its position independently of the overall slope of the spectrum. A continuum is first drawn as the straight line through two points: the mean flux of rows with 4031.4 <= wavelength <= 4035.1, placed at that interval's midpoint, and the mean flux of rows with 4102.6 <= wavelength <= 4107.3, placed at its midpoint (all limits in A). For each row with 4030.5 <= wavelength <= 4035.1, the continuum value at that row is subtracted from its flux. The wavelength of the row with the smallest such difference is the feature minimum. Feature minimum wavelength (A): 4030.95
